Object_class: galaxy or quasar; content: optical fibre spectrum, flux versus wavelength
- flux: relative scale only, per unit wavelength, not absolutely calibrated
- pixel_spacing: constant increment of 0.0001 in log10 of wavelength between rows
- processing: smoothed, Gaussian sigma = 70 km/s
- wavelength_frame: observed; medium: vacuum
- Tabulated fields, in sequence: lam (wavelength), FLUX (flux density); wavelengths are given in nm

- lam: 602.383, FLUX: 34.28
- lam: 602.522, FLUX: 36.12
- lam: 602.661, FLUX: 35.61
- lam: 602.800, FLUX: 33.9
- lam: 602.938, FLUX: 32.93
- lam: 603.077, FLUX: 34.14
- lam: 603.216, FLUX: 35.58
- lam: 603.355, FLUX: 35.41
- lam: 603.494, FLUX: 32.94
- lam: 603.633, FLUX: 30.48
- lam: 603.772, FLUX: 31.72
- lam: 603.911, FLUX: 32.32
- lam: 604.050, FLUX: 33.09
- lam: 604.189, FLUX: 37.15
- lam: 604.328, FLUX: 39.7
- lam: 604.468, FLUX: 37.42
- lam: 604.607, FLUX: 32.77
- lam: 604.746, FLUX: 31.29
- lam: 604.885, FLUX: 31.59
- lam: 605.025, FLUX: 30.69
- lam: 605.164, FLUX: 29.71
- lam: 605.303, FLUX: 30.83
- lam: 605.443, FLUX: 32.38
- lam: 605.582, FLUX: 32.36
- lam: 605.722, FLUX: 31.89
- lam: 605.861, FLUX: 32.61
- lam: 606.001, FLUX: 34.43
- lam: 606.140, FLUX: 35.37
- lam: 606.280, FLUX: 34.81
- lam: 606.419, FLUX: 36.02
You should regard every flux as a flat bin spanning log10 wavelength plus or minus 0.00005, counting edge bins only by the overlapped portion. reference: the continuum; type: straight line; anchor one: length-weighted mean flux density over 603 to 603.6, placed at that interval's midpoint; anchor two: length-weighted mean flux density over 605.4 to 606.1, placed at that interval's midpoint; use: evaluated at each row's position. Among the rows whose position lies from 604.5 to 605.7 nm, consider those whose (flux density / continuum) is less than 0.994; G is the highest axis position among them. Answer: 605.582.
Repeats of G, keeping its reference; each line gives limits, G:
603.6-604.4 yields 604.050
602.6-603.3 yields 603.077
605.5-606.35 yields 605.861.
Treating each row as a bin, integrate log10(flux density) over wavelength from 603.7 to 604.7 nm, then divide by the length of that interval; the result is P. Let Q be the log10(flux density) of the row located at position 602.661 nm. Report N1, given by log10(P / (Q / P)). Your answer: 0.184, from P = 1.54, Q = 1.55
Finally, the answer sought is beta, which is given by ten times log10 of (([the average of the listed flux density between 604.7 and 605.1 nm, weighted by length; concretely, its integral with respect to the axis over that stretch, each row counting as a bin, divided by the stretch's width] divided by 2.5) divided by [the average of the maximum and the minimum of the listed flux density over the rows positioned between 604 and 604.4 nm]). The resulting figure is -4.65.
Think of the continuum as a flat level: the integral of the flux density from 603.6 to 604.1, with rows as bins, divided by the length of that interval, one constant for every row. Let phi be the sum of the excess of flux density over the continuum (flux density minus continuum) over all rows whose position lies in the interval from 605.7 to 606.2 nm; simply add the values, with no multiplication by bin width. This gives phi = 6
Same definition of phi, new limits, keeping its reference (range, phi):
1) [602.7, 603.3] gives 9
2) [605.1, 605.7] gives -3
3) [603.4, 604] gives 0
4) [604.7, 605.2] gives -5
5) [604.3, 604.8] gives 13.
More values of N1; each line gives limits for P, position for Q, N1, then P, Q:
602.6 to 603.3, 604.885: 0.198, 1.54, 1.50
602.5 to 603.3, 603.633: 0.203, 1.54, 1.48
